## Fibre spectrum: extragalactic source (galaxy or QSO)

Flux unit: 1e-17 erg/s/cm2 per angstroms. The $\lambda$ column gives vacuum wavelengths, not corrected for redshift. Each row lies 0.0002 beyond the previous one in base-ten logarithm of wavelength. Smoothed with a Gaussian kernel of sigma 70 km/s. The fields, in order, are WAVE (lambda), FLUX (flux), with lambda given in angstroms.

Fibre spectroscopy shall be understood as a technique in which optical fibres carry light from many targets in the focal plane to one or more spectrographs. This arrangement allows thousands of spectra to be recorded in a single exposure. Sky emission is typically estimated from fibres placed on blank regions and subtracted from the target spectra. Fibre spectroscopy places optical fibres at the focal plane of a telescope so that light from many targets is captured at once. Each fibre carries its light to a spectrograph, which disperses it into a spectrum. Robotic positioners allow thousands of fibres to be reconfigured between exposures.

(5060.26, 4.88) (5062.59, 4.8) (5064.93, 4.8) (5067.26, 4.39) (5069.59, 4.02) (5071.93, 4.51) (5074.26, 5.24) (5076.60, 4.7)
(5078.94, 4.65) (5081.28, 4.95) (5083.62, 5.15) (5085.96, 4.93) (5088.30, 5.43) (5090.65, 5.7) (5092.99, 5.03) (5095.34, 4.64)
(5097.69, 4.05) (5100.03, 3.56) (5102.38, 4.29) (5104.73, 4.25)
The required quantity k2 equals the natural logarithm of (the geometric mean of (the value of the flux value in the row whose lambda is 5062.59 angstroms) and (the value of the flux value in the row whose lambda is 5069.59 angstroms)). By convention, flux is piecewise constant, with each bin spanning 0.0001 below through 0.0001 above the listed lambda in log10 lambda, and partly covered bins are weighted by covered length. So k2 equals 1.48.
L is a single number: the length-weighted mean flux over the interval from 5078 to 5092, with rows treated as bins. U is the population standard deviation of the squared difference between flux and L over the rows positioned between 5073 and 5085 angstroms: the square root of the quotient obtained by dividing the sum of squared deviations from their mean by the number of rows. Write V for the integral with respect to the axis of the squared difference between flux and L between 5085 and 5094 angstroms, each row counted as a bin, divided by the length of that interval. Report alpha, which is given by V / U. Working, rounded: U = 0.102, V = 0.12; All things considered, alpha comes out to 1.1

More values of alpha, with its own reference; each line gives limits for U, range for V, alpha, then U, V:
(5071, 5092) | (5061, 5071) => 3.6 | 0.137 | 0.49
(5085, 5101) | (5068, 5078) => 0.5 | 0.854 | 0.47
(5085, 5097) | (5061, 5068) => 2.0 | 0.119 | 0.24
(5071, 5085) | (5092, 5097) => 1.6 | 0.146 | 0.24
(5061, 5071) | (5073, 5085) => 0.2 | 0.468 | 0.10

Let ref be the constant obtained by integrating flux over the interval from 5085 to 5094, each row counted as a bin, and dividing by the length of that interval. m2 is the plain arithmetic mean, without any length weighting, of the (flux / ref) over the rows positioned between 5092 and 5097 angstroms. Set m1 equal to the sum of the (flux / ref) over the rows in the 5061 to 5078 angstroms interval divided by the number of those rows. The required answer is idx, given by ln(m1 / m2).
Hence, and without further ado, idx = -0.04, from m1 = 0.88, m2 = 0.91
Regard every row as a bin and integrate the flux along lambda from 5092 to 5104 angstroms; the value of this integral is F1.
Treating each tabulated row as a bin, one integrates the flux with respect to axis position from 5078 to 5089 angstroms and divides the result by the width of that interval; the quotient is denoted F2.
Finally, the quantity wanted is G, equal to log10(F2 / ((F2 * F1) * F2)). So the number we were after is -2.41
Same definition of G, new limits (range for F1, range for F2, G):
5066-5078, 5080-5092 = -2.46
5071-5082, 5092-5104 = -2.36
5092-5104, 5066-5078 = -2.37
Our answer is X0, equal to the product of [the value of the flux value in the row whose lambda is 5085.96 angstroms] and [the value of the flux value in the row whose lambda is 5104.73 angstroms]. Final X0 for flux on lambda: 21.0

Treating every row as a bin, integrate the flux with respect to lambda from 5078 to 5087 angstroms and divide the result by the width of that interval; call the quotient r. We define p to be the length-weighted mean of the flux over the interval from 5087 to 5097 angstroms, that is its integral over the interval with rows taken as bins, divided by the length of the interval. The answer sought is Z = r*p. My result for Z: 25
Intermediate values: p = 5.14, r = 4.93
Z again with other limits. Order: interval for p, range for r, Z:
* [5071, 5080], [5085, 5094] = 25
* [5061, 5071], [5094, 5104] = 19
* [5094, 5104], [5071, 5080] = 20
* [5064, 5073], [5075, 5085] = 22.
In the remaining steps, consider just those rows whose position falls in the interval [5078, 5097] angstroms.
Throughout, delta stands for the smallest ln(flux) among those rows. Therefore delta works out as 1.53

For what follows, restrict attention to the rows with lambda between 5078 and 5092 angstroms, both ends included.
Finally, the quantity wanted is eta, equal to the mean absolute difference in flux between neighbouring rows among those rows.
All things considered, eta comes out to 0.30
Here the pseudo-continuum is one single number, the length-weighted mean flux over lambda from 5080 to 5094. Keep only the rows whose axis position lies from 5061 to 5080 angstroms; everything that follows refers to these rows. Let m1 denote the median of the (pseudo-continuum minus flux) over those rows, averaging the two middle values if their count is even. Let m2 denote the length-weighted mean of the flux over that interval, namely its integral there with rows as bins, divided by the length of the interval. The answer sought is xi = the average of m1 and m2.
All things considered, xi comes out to 2.58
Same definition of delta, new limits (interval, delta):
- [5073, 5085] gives 1.54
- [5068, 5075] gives 1.39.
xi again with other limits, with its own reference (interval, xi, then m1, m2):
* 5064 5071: 2.60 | 0.8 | 4.39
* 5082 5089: 2.59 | 0.0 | 5.14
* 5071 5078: 2.66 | 0.5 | 4.82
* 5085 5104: 2.55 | 0.4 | 4.69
